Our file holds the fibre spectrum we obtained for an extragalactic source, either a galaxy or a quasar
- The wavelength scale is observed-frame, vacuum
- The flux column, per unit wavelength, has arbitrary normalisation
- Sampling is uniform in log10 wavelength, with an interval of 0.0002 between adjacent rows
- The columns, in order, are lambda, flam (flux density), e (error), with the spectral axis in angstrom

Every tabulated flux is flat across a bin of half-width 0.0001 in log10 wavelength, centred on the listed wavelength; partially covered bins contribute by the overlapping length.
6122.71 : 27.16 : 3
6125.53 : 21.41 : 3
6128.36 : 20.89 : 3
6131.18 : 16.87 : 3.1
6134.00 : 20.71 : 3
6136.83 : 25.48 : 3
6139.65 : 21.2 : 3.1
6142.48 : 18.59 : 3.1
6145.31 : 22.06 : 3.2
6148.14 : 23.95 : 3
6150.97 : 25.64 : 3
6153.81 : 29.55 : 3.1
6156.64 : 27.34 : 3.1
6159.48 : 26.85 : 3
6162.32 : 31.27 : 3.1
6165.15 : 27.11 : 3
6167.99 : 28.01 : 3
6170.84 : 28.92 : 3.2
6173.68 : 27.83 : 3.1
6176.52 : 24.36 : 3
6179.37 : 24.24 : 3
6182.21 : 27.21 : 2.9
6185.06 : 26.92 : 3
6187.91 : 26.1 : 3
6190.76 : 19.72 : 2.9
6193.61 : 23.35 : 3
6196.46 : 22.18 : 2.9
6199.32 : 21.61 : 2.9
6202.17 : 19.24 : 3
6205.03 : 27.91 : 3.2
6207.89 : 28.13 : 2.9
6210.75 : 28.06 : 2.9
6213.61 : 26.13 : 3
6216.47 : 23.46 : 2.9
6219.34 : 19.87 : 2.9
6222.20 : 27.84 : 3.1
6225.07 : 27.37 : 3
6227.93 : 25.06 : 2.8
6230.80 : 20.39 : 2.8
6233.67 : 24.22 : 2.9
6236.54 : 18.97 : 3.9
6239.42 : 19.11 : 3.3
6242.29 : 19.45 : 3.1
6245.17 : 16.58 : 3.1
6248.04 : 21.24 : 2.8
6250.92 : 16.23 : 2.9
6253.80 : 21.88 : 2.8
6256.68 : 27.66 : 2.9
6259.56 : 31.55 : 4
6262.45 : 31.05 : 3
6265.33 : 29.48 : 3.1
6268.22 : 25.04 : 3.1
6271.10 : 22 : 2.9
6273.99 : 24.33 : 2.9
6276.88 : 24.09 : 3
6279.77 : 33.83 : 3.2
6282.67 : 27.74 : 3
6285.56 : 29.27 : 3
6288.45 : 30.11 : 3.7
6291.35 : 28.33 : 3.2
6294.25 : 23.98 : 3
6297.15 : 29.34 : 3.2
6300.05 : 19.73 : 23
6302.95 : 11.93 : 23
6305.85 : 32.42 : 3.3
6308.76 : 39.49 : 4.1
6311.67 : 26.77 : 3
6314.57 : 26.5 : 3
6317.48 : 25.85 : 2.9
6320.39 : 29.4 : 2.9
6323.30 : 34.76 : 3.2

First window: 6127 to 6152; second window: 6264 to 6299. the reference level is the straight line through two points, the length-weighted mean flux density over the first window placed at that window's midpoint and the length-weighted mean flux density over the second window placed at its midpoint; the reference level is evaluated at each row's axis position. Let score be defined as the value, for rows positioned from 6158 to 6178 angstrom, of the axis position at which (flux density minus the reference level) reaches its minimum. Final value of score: 6176.52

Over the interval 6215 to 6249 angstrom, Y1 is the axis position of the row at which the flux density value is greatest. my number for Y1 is 6222.20 angstrom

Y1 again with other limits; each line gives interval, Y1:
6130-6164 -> 6162.32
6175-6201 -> 6182.21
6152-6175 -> 6162.32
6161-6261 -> 6259.56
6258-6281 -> 6279.77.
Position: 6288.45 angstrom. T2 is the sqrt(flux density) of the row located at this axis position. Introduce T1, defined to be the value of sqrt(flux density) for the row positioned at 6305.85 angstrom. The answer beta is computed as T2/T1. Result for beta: 0.96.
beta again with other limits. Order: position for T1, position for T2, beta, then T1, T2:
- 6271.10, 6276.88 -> 1.05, 4.7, 4.9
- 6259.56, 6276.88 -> 0.87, 5.6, 4.9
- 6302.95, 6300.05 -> 1.29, 3.5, 4.4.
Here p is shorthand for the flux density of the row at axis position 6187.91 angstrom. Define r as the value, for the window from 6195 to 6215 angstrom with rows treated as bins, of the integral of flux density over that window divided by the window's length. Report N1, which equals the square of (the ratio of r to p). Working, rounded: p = 26.1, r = 24.7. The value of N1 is 0.90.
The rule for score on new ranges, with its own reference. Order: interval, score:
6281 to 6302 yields 6300.05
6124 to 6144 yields 6131.18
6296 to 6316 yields 6302.95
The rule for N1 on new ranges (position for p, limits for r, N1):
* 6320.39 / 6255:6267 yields 1.02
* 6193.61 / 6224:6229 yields 1.26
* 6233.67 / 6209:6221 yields 1.03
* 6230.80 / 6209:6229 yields 1.56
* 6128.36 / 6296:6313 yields 1.62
